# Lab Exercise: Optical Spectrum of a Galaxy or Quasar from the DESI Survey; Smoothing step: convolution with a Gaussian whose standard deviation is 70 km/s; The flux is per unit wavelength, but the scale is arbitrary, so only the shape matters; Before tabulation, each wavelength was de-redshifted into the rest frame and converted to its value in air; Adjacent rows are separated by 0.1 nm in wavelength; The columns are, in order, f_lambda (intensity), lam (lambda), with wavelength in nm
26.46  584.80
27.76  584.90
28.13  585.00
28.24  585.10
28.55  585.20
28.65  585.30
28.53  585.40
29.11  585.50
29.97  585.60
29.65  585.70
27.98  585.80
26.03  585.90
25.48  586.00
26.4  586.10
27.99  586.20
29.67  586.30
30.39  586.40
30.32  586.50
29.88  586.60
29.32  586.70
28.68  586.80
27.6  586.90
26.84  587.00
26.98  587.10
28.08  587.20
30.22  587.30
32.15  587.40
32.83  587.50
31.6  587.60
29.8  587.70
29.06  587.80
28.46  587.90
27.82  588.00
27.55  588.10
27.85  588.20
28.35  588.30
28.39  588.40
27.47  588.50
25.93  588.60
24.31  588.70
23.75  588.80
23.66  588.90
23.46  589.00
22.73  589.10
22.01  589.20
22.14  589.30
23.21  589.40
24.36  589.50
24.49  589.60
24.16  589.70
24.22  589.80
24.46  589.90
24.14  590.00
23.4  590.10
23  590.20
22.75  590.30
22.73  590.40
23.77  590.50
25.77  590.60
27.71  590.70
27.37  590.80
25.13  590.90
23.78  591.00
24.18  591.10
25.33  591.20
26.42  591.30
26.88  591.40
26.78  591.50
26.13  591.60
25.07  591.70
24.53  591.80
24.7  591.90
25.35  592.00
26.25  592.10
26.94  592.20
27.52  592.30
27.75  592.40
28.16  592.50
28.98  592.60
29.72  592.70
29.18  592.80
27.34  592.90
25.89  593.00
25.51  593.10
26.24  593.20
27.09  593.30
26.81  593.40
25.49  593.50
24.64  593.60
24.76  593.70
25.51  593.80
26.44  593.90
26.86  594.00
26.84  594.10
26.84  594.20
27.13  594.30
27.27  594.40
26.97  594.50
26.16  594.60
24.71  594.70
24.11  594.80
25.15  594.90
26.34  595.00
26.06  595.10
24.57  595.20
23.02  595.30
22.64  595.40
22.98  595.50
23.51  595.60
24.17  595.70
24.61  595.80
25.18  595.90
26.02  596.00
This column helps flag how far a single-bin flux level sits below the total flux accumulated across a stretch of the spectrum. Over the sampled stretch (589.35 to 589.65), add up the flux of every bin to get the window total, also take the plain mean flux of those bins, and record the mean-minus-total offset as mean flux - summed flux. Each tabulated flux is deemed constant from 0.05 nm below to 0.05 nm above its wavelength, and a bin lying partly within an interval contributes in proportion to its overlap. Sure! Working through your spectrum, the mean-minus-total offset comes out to -48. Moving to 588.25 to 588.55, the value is -56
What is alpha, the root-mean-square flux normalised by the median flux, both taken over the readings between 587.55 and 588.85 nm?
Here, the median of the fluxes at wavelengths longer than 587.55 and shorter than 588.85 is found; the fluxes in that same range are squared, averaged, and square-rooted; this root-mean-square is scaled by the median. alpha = 0.998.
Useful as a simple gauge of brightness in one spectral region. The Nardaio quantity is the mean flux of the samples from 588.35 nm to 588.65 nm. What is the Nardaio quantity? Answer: 27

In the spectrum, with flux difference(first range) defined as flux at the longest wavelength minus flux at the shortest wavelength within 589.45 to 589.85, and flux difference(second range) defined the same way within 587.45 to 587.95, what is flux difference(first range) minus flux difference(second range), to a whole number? 4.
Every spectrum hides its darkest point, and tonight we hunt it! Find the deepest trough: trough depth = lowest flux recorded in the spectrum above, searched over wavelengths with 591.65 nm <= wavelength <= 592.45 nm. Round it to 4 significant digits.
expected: 24.53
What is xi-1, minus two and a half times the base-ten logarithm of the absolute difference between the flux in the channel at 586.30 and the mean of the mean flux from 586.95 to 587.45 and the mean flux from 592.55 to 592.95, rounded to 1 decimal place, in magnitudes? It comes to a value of 0.2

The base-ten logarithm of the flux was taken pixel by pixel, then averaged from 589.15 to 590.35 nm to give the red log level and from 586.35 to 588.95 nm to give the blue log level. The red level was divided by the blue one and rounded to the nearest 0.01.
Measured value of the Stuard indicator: 0.94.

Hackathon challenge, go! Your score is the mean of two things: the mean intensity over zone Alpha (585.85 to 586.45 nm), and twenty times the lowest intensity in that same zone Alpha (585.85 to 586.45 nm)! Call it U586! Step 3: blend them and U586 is 269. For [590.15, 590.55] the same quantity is 239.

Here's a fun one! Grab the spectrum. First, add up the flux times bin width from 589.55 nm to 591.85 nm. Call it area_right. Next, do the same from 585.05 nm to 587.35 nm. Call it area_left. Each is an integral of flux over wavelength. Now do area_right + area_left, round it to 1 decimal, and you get 122.7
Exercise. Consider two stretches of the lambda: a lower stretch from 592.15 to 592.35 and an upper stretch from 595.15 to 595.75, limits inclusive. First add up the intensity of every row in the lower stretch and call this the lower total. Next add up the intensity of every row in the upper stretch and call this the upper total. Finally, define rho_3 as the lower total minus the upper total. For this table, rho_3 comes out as -86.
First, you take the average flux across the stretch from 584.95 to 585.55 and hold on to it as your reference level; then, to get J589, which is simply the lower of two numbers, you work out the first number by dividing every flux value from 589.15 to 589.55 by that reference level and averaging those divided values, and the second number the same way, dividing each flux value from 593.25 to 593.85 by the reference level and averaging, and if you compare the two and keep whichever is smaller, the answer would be 0.804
